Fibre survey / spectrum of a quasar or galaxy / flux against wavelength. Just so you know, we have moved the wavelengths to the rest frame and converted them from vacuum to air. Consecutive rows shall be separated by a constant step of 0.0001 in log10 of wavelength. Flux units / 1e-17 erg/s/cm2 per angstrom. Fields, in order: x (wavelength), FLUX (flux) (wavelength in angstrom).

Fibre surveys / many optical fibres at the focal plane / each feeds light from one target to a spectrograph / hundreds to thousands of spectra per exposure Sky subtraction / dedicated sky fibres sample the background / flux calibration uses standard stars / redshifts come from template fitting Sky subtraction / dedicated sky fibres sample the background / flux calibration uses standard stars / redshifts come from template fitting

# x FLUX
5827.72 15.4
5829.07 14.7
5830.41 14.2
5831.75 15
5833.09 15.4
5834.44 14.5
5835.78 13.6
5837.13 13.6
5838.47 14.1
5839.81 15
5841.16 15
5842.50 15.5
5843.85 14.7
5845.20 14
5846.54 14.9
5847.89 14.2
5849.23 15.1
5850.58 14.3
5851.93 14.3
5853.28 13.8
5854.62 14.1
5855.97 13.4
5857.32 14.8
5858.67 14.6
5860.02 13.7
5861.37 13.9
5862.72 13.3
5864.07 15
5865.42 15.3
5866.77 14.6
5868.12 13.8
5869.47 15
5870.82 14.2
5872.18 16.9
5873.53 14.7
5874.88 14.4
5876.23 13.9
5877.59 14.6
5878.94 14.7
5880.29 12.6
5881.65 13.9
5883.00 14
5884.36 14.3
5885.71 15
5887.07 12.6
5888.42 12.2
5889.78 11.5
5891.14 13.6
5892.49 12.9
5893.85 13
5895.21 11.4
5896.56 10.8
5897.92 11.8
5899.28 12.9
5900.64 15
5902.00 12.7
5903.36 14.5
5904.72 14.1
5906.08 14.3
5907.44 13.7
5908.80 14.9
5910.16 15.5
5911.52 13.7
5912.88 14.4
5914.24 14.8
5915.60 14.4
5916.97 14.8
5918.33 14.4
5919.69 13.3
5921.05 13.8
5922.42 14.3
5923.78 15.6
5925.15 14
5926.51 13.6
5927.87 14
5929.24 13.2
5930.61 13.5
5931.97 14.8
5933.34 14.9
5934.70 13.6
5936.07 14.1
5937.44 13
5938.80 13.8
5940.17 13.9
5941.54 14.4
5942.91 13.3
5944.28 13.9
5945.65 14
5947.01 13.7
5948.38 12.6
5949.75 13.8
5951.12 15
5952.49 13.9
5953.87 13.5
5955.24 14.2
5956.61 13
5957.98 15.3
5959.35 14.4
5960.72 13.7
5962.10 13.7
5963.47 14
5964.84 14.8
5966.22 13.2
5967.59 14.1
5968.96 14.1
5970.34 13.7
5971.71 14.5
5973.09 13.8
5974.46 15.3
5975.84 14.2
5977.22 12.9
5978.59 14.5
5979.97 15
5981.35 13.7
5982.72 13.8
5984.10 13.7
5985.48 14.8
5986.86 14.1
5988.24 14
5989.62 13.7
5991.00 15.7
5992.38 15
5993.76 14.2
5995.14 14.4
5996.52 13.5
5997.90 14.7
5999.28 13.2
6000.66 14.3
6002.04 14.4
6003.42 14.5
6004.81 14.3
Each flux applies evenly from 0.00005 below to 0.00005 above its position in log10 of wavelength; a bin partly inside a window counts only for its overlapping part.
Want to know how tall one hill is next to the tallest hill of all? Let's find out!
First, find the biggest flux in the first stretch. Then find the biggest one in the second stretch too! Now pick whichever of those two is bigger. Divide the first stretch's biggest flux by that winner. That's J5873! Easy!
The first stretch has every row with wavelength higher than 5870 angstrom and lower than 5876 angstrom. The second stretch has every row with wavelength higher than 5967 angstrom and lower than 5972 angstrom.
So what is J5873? 1.00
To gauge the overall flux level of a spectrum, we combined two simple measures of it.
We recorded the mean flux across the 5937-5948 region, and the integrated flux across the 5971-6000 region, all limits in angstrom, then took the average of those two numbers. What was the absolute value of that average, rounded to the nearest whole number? 213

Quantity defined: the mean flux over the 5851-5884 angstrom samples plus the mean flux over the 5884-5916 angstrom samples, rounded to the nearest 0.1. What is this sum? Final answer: 27.8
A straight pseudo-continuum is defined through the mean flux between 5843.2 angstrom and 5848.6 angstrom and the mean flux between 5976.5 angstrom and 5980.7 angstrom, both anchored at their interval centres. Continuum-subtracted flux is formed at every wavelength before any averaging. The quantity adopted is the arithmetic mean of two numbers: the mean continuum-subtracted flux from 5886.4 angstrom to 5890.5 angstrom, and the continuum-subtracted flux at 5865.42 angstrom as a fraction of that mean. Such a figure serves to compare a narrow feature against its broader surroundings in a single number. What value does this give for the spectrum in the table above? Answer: -1.3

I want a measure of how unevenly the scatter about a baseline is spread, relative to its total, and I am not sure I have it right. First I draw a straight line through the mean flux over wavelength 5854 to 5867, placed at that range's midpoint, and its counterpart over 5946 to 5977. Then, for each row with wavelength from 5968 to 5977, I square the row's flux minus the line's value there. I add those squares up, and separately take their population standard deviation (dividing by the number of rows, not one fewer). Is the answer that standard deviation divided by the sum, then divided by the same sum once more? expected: 0.13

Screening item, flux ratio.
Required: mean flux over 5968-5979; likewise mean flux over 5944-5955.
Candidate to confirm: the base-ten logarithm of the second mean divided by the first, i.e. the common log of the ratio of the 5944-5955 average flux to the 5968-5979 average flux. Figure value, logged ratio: -0.010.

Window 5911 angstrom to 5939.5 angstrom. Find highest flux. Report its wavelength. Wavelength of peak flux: 5923.78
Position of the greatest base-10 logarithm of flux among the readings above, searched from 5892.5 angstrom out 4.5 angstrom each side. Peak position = 5891.14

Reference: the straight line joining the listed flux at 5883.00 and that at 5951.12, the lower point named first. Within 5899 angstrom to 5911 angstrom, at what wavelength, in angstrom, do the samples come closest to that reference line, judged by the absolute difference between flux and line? 5906.08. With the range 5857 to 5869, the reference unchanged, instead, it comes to 5868.12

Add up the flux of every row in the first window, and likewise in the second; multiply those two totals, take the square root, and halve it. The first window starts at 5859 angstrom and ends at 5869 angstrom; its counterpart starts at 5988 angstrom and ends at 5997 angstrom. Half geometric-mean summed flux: 50.0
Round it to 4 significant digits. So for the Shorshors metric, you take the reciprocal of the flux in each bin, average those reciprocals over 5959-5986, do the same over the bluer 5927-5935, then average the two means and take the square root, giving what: 0.2671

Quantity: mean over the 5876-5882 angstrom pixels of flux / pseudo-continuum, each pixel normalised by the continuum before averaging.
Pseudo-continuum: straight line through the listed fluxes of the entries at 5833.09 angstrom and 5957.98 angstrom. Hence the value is 0.91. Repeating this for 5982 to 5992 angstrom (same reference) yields 0.93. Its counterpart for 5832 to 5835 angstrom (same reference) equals 0.97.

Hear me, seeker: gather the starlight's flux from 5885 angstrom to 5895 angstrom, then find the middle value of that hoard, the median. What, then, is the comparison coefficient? 12.9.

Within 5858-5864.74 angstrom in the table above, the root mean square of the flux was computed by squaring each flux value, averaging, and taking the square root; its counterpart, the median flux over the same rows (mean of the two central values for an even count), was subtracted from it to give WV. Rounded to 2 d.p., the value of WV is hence 0.21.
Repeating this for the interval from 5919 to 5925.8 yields 0.22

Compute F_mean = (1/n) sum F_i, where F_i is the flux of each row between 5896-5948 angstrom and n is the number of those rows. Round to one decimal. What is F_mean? 13.9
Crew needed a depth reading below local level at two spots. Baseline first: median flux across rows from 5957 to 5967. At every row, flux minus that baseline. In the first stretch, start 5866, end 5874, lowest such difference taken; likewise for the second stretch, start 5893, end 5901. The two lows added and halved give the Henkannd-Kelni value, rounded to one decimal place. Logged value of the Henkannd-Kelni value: -1.7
